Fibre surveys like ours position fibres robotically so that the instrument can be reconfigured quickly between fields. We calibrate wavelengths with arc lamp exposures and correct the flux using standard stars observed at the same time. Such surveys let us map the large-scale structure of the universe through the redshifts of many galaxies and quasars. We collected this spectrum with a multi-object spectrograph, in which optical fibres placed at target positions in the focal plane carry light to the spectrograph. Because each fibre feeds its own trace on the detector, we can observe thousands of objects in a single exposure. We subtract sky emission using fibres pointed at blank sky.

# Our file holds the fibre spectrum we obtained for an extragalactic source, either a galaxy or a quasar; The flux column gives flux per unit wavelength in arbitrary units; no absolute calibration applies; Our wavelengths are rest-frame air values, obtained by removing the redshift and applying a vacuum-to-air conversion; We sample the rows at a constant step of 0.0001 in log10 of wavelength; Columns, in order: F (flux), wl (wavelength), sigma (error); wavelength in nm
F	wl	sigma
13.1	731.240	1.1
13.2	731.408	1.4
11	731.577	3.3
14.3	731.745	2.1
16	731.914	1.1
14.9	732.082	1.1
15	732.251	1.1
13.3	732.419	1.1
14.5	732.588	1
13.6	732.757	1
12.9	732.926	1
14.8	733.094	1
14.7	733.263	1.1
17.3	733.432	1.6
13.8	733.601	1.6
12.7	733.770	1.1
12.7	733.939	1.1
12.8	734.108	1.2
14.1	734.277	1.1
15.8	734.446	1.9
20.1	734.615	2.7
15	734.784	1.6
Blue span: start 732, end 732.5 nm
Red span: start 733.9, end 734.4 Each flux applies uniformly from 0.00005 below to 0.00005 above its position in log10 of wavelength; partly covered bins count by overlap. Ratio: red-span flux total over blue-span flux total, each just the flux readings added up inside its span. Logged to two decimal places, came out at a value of 0.92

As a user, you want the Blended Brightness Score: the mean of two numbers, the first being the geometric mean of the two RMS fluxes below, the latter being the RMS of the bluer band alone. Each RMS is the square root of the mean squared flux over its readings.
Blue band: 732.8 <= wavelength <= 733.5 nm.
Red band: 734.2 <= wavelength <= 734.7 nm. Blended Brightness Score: 15.5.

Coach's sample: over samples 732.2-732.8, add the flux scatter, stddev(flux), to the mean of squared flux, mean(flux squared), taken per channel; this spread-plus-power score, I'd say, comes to 200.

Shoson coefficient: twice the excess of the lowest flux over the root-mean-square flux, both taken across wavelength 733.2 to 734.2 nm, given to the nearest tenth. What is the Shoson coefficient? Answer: -2.8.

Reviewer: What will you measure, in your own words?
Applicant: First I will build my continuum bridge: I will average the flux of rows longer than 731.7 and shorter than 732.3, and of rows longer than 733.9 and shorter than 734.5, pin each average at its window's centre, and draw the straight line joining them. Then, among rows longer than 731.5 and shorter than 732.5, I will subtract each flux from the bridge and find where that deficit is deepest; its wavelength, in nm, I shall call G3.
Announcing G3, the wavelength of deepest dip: 731.577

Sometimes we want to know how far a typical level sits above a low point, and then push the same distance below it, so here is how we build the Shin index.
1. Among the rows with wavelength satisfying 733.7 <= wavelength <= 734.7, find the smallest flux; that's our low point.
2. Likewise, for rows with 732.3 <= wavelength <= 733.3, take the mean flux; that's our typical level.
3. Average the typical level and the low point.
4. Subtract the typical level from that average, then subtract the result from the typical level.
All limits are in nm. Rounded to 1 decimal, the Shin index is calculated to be 14.6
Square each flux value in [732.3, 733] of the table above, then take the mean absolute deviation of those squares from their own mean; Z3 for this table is 13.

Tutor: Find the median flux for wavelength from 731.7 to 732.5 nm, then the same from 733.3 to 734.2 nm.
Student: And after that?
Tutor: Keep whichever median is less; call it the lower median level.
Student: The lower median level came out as 12.8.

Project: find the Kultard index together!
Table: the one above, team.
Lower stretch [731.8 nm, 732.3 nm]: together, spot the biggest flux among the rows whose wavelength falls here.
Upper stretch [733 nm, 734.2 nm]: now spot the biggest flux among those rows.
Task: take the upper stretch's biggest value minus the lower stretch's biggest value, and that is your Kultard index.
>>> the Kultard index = 1.3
